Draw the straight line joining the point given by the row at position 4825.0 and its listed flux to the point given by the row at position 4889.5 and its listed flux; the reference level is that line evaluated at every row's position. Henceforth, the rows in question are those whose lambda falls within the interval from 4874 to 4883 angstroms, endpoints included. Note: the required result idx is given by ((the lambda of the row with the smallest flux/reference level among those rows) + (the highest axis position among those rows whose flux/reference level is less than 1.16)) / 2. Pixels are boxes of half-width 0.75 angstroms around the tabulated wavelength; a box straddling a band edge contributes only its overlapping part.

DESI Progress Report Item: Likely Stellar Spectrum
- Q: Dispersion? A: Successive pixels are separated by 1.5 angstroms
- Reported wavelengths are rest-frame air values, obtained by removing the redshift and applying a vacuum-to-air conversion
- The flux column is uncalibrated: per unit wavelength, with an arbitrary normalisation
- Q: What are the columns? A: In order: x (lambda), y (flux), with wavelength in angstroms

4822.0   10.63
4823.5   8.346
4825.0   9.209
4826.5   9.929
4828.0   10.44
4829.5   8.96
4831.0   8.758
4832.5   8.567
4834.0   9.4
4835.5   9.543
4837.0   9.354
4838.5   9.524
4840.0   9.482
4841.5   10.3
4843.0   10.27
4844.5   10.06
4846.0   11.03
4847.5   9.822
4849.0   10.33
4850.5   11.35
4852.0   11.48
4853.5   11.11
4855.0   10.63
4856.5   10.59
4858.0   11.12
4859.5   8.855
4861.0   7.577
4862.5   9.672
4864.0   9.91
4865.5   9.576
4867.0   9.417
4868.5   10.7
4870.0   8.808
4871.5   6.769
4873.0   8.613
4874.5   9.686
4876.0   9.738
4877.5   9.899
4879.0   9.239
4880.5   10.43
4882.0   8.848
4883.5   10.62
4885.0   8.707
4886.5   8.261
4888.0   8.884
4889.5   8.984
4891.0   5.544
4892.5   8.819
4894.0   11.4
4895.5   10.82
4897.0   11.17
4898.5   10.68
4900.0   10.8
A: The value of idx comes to 4882.0 angstroms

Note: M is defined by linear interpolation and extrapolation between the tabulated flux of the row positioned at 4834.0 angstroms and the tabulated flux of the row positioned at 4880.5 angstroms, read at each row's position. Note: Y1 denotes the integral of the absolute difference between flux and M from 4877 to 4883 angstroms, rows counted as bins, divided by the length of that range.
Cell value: 0.8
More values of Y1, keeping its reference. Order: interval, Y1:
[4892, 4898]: 0.7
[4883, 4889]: 1.6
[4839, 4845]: 0.5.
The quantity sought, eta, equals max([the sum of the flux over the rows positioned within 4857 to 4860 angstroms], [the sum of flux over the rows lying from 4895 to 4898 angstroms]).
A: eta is 22.0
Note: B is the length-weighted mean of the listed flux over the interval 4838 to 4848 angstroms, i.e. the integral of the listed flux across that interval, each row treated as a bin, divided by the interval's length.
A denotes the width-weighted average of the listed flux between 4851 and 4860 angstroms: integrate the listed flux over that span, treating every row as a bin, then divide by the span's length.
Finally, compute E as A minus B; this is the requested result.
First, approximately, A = 10.7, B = 10.1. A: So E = 0.6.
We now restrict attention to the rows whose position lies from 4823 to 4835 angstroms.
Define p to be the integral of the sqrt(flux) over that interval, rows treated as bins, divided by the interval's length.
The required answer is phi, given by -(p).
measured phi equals -3.04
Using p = 3.04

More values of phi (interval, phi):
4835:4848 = -3.15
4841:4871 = -3.17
